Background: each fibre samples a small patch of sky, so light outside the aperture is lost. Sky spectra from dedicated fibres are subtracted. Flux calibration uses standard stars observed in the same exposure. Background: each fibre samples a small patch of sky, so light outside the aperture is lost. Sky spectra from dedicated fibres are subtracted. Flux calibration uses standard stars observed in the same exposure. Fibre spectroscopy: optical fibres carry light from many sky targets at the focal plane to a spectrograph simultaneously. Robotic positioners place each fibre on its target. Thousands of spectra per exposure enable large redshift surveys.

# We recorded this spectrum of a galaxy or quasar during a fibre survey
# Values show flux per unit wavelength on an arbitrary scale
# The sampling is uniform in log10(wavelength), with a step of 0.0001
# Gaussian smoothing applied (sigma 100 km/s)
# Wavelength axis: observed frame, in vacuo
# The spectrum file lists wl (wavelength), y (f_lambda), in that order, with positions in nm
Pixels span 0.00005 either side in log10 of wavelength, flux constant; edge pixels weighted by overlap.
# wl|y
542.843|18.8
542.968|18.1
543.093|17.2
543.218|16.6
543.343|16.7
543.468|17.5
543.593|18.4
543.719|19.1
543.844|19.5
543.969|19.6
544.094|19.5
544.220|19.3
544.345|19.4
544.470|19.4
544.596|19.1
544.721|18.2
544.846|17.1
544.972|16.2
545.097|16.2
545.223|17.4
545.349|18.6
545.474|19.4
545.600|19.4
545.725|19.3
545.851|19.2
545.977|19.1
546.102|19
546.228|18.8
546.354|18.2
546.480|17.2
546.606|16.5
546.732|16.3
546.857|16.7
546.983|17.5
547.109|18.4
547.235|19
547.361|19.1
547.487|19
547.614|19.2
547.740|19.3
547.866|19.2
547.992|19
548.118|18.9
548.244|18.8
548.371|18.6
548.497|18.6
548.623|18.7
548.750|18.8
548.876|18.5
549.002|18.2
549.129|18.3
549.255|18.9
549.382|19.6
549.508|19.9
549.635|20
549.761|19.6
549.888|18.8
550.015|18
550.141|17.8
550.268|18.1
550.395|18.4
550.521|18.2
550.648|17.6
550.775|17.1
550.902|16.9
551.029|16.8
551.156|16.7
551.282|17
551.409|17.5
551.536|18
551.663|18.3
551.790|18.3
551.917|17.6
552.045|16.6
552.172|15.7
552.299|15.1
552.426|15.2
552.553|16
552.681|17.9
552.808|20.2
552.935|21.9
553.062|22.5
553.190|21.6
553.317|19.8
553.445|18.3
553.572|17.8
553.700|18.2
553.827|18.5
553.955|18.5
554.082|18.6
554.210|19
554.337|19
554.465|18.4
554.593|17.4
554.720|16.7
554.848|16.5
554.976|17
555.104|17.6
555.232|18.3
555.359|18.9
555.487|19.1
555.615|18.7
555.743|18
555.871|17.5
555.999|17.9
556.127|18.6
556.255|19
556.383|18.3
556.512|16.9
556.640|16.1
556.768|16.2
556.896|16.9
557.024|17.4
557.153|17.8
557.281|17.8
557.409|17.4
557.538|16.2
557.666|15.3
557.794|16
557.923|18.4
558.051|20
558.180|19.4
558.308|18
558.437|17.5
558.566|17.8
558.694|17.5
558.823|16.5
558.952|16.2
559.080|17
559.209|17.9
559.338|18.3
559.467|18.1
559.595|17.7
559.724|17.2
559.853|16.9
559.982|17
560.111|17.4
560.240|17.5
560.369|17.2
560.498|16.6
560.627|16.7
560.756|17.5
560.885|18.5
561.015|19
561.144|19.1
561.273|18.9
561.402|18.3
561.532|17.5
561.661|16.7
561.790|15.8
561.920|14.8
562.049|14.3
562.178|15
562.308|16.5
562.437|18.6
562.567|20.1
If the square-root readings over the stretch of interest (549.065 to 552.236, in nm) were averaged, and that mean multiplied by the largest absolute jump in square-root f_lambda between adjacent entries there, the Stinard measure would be 0.51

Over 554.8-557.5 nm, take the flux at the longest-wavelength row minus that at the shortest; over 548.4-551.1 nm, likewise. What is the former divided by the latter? -0.50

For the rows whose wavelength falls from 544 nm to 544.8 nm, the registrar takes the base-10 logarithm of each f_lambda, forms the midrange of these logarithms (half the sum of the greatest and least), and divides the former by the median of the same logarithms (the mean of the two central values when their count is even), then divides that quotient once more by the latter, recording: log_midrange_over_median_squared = 0.770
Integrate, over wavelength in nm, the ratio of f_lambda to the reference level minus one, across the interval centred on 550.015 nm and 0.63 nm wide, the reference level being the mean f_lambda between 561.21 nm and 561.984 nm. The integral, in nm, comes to 0.05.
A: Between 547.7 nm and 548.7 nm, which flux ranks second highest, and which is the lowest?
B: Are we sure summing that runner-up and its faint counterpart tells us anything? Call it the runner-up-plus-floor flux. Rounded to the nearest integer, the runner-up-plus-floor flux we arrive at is 38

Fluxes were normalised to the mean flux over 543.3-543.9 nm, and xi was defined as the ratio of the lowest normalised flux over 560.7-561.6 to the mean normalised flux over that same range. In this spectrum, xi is 0.951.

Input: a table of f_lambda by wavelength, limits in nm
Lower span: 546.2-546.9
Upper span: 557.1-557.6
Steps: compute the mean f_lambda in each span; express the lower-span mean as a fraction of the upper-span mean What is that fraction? 1.00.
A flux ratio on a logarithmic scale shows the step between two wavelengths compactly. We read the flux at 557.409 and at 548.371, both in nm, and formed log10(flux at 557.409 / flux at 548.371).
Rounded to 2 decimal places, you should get -0.03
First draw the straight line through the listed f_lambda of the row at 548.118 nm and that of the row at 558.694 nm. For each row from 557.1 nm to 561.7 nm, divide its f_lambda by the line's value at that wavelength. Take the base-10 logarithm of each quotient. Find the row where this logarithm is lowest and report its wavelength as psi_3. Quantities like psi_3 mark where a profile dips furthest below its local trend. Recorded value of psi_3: 557.666 nm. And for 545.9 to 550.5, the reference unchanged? 546.732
